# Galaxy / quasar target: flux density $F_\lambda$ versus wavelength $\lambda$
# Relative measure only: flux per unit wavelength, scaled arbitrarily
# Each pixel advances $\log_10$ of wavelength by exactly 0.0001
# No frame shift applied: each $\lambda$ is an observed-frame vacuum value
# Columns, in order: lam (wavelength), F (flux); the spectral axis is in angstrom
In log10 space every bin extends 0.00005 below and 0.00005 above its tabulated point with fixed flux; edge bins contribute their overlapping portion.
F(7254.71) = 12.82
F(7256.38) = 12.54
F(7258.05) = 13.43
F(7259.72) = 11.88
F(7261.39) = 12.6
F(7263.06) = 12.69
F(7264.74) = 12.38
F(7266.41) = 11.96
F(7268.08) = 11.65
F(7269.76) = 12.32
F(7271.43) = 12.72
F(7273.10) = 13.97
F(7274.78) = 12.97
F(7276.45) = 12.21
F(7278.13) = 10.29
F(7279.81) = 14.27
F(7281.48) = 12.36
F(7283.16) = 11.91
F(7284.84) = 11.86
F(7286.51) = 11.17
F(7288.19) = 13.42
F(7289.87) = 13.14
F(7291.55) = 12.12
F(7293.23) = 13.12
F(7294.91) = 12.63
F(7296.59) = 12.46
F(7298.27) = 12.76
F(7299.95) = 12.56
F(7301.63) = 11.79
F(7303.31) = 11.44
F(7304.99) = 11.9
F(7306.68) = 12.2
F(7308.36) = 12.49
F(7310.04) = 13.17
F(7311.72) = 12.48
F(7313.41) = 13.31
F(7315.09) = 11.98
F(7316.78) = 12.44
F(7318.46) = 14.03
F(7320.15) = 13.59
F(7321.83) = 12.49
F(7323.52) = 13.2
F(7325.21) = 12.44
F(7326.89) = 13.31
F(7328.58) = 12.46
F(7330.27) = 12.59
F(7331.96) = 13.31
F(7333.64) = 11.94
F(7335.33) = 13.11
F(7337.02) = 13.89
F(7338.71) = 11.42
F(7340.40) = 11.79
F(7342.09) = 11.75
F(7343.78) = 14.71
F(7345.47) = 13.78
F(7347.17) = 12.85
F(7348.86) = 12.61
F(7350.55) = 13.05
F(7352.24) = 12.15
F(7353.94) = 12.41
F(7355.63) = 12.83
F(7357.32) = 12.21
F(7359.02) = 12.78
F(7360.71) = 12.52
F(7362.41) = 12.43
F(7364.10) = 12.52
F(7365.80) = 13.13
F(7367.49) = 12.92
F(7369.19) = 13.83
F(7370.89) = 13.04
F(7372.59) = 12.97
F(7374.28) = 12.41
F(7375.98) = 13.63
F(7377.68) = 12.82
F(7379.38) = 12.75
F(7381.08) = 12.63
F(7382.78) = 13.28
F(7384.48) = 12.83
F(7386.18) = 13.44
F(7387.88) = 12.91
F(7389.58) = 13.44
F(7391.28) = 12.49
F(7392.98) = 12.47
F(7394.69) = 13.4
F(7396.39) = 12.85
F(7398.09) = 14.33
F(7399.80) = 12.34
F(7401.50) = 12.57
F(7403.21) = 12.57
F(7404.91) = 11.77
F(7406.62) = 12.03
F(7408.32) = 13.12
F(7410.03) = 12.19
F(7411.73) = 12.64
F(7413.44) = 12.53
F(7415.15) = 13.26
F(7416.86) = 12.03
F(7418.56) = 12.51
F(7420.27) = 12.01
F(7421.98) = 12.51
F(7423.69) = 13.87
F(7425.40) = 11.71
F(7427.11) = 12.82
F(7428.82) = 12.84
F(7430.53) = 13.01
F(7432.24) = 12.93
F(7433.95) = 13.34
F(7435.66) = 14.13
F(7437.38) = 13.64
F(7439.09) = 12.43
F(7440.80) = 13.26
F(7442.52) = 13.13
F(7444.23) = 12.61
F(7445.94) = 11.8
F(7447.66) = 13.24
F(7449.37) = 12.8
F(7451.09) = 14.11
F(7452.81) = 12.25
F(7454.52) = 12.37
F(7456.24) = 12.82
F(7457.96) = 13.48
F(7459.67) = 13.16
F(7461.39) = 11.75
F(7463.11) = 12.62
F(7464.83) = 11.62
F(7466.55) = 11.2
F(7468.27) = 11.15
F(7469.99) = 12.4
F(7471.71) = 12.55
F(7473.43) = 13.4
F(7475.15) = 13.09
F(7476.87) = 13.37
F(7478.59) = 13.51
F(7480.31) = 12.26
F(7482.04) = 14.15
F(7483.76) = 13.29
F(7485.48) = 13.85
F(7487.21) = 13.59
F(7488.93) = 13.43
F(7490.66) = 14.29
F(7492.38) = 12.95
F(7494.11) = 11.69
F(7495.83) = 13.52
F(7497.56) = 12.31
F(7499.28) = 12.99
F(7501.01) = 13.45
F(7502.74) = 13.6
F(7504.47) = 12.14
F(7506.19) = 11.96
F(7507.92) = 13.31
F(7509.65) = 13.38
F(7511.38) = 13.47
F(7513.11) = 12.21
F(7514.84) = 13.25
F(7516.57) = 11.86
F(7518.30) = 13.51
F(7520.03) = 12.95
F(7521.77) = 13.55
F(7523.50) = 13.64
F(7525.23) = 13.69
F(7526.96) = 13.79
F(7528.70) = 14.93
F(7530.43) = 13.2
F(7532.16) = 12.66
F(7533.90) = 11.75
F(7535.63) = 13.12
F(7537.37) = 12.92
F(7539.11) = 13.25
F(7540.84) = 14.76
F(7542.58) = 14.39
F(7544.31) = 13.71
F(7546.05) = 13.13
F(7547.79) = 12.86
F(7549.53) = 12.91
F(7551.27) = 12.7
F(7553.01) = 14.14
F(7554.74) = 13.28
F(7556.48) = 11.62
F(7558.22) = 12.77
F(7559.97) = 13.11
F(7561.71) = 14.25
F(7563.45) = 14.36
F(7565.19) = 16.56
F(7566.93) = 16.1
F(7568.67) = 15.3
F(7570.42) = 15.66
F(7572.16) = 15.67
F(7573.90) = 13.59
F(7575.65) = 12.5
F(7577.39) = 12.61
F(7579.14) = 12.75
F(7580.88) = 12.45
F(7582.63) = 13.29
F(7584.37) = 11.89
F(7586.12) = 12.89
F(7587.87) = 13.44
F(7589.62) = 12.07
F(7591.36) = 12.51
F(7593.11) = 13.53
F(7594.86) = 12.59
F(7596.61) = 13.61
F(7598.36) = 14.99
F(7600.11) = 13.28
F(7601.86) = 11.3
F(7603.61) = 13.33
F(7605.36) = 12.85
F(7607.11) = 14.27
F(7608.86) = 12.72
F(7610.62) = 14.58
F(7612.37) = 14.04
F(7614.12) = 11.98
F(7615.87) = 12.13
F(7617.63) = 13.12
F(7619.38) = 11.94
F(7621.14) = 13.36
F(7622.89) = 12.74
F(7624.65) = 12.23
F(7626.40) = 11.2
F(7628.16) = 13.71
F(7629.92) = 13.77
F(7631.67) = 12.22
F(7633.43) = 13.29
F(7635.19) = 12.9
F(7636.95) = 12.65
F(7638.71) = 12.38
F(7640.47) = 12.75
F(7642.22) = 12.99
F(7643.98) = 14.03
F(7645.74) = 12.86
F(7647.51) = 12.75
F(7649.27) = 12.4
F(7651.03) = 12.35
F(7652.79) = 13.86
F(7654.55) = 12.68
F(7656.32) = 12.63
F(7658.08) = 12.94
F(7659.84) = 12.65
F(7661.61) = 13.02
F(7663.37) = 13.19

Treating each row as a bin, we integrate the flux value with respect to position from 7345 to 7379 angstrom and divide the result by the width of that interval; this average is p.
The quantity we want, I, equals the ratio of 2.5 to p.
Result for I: 0.1948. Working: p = 12.8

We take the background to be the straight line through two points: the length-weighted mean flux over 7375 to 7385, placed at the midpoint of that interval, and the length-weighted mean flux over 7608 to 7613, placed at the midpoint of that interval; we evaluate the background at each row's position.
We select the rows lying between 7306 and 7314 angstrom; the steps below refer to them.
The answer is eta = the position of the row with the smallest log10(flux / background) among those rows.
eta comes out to 7306.68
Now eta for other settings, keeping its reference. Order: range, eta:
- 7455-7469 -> 7468.27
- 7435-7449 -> 7445.94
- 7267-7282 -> 7278.13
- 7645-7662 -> 7651.03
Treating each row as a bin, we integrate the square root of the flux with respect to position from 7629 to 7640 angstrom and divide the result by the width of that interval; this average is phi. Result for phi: 3.58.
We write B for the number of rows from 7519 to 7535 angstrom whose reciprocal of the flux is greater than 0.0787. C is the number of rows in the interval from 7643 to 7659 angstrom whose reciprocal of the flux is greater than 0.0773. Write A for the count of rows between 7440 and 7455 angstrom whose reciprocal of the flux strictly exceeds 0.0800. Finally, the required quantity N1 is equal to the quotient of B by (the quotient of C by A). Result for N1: 1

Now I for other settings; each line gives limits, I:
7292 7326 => 0.1981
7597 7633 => 0.1923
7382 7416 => 0.1950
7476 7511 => 0.1900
